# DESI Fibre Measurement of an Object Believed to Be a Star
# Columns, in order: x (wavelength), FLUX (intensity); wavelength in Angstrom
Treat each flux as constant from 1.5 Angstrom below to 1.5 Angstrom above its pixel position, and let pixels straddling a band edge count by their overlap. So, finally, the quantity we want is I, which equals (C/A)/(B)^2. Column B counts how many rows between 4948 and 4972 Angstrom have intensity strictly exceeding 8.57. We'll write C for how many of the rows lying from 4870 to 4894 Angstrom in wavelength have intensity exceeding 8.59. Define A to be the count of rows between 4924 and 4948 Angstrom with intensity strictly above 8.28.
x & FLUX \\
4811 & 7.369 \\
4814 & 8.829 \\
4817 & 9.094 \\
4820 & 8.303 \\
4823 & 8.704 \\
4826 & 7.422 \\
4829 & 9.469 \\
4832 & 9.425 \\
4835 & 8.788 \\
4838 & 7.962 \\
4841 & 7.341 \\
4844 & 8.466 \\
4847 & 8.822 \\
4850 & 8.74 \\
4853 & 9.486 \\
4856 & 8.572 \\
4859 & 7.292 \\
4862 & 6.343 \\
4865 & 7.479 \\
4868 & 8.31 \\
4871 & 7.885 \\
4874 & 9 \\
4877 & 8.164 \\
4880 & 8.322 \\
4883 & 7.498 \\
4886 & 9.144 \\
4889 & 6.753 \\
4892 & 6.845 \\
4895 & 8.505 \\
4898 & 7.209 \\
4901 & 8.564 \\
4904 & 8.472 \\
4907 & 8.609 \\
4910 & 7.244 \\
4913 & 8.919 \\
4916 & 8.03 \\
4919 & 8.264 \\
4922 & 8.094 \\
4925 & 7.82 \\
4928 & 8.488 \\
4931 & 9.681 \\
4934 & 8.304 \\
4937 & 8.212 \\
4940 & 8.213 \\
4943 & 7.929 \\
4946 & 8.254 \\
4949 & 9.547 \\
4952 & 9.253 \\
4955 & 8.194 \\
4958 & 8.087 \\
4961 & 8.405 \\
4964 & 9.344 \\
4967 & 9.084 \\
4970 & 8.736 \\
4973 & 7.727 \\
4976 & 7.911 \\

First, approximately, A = 3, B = 5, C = 2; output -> 0.03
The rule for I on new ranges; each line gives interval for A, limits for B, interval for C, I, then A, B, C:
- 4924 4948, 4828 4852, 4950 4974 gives 0.05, 3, 5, 4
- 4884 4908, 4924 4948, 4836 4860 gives 0.60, 5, 1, 3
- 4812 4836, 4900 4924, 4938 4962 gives 0.07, 7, 2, 2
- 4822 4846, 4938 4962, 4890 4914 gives 0.10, 5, 2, 2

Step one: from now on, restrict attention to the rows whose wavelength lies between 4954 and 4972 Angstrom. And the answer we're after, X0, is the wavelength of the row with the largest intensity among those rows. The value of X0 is 4964 Angstrom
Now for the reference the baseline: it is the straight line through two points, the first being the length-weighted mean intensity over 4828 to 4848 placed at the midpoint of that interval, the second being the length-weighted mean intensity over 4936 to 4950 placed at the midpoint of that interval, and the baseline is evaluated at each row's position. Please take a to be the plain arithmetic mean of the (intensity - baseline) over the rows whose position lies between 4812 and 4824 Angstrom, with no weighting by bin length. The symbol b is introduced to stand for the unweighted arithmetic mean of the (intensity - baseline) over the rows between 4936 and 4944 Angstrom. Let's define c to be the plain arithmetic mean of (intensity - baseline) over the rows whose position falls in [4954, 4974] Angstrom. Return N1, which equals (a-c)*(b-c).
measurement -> 0.01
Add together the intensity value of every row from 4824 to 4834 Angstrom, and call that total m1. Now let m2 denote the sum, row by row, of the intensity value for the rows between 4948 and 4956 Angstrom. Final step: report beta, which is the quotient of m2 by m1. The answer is 1.03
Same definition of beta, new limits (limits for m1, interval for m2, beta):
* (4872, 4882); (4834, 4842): 0.95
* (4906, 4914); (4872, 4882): 1.03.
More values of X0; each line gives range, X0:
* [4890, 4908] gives 4907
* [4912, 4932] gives 4931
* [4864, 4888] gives 4886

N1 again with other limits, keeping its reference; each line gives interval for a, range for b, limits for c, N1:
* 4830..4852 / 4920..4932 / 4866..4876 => 0.01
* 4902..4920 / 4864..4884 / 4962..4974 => 0.45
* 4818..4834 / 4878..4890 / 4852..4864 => 0.04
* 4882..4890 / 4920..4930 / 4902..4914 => 0.08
